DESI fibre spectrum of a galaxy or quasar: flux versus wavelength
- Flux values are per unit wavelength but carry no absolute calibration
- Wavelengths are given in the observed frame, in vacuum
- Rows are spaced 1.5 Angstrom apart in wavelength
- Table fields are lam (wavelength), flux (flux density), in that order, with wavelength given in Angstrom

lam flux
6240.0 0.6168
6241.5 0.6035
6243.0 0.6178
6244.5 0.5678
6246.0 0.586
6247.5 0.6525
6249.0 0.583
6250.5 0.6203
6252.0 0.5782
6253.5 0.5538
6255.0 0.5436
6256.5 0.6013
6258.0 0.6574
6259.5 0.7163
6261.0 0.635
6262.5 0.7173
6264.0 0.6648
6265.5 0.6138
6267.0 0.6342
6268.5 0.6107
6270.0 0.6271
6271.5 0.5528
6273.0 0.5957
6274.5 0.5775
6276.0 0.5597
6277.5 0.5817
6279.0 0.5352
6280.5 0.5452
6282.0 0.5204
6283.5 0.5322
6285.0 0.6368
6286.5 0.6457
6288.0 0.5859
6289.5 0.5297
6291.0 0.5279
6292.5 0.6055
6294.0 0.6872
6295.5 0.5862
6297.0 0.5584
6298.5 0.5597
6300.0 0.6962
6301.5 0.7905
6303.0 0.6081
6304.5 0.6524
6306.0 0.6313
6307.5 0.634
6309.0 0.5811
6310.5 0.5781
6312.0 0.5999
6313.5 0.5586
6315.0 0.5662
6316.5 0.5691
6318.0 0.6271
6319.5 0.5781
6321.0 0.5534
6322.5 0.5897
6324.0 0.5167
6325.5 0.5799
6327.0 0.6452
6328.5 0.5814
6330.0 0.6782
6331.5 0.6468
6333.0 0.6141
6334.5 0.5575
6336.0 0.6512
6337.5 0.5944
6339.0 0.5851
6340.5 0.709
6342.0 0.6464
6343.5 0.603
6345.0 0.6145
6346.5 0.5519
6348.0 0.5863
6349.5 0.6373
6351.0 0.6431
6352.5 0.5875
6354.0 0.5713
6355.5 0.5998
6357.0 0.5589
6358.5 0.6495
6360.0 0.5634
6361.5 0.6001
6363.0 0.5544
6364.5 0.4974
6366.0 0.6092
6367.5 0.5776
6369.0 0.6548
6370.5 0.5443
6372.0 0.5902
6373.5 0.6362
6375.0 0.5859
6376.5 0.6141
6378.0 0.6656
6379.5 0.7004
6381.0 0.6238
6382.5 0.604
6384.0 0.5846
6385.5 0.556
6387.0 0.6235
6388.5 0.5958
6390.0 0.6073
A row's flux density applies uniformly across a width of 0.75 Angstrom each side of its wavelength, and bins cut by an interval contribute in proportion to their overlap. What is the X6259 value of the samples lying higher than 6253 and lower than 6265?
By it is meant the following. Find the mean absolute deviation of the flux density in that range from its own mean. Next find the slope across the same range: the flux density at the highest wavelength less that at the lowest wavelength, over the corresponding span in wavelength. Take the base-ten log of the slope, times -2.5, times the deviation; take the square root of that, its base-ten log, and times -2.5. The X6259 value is 0.73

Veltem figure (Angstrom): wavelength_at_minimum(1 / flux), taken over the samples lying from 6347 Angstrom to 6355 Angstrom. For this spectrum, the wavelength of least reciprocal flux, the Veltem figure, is 6351.0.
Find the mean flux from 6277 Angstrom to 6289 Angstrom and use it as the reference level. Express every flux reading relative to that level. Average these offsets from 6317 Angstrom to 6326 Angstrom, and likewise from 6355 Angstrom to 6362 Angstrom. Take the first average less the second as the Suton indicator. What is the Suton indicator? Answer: -0.020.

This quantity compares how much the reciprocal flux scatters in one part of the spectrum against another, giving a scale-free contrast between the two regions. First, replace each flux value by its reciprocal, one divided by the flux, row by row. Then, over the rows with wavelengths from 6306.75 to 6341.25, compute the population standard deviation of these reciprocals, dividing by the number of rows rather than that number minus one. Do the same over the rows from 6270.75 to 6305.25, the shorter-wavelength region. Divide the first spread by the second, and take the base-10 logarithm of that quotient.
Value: -0.15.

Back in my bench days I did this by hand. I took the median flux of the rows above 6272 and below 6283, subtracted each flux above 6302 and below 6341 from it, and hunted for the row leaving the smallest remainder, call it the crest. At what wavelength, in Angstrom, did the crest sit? 6340.5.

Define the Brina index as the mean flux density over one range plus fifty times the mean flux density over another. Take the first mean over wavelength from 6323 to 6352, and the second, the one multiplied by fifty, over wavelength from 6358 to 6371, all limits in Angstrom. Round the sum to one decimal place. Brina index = 29.8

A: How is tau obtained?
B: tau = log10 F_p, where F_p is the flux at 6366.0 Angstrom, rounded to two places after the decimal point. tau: -0.22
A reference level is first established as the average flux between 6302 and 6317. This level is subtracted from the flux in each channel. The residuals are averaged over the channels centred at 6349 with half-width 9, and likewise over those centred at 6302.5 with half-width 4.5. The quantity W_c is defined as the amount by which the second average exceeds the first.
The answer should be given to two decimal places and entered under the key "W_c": 0.05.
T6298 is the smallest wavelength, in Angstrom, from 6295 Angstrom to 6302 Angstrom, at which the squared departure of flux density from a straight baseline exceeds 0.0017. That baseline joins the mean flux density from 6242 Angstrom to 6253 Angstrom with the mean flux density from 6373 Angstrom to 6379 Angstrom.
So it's 6297.0 Angstrom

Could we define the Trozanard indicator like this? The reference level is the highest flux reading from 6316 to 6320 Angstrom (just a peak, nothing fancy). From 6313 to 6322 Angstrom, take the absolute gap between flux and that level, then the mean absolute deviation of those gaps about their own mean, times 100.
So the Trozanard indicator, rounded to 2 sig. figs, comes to 1.8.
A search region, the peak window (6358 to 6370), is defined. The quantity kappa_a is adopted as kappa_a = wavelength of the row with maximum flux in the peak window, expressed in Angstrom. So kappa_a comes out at 6369.0 Angstrom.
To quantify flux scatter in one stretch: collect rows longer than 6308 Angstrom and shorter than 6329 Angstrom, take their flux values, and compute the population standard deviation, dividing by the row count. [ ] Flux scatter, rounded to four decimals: 0.0298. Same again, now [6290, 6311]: 0.0662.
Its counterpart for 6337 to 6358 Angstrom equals 0.0400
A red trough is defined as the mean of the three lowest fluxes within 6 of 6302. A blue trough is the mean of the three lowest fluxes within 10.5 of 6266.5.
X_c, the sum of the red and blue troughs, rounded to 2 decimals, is 1.14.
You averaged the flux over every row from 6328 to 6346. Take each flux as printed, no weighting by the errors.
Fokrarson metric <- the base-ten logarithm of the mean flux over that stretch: -0.205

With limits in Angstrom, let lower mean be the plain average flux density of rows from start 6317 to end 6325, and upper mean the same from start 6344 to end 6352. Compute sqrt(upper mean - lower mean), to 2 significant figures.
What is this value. 0.18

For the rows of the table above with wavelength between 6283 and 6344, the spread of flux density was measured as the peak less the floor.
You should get 0.27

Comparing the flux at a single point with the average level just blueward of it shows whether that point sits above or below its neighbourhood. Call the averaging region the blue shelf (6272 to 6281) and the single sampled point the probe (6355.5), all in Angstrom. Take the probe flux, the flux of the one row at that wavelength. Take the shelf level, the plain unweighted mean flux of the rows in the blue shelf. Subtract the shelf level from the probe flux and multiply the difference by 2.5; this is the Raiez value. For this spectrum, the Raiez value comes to 0.1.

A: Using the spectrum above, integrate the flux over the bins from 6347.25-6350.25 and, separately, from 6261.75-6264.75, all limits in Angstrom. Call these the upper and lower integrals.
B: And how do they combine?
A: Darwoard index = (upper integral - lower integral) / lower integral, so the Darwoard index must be -0.11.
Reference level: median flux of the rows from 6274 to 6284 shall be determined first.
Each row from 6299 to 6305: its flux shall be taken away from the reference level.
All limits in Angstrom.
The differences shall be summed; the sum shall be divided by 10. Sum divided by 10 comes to -0.057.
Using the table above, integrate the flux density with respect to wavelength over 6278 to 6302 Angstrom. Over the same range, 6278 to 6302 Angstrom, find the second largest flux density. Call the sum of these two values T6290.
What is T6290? 15.0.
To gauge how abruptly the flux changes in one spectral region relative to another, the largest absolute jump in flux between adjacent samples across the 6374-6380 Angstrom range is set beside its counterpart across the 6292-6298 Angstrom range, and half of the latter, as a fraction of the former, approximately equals 1.0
